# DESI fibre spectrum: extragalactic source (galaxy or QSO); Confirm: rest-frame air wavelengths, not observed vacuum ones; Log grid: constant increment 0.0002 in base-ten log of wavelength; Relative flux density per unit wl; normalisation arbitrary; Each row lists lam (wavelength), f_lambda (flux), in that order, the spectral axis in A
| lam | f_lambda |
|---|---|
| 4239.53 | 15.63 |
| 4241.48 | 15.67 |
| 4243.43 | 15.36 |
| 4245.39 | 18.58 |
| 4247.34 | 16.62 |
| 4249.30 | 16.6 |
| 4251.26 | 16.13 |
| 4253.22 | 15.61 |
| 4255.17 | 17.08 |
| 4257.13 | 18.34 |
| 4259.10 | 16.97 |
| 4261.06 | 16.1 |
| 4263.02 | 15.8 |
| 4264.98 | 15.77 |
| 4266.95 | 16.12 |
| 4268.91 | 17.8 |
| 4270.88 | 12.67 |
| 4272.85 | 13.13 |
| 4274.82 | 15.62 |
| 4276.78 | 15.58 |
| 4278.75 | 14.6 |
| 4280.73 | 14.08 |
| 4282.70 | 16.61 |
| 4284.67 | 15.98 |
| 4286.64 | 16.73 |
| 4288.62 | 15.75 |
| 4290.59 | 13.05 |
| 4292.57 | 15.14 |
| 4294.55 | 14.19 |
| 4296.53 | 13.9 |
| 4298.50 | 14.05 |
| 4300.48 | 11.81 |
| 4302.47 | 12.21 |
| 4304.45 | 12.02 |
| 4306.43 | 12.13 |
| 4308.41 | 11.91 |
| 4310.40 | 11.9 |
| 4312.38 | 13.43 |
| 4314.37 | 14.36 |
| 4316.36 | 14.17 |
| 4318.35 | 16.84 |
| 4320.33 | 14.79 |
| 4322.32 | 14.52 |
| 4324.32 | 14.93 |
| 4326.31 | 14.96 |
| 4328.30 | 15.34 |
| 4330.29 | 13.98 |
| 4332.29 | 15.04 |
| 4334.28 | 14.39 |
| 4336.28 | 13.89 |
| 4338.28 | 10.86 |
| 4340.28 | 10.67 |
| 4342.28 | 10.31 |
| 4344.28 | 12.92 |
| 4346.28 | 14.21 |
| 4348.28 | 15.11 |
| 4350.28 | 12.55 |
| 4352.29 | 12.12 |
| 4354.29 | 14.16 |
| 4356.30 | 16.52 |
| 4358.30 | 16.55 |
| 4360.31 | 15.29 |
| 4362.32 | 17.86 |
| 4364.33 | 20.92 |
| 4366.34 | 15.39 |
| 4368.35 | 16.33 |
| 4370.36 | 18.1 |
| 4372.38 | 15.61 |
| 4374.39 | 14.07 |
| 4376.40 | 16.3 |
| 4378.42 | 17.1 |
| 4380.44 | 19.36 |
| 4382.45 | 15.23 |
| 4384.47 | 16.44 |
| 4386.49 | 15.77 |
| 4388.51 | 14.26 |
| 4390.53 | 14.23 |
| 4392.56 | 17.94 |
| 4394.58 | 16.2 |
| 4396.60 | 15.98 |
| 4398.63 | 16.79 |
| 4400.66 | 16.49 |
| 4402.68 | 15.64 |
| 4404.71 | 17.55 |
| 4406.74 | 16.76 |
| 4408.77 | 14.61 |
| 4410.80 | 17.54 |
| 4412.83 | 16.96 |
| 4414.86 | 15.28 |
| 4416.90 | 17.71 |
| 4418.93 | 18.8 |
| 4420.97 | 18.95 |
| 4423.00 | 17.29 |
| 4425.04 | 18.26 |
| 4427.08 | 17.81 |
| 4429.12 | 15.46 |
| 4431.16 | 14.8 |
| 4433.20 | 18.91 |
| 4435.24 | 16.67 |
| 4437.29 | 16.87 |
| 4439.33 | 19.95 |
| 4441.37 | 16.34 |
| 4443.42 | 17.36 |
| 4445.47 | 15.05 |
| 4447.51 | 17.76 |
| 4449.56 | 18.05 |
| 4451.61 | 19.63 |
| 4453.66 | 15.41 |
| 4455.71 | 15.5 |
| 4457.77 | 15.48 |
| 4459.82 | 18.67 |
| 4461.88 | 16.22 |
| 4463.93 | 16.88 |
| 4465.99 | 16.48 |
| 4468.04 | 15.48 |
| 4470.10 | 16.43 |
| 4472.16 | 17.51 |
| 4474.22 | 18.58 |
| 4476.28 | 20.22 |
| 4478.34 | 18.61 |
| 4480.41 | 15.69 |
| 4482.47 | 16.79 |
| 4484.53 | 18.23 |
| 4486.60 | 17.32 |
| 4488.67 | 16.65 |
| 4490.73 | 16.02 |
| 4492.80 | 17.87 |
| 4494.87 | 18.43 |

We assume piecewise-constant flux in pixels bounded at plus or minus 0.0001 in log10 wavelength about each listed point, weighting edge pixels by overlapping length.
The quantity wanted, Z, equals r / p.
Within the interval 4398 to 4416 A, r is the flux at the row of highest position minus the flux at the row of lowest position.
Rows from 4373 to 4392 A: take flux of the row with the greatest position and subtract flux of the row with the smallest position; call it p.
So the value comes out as -9.4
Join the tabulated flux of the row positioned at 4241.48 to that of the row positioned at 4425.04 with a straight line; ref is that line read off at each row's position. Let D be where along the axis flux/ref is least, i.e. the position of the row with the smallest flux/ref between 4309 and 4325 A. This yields 4310.40 A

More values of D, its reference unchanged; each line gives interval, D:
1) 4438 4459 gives 4445.47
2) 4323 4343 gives 4342.28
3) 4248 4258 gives 4253.22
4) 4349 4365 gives 4352.29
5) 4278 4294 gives 4290.59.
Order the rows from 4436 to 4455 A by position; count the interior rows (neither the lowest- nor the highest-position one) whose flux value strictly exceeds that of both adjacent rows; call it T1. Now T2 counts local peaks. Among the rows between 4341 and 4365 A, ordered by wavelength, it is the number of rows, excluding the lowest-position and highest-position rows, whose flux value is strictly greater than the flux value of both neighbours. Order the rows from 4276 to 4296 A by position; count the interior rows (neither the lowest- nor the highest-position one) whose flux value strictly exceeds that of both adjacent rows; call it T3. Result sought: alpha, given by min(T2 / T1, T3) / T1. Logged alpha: 0.2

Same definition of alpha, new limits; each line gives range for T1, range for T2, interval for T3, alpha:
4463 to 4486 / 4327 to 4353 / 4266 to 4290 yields 2.0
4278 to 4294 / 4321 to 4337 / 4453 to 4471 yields 0.5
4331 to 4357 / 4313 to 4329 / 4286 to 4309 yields 1.0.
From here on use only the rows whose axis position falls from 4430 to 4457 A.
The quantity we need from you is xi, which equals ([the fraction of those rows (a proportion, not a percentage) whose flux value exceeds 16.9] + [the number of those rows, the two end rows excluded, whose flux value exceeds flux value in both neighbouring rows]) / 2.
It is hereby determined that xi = 2.2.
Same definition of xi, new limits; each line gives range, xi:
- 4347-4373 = 1.6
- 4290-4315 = 2.0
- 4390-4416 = 2.2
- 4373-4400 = 1.6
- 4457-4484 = 1.7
